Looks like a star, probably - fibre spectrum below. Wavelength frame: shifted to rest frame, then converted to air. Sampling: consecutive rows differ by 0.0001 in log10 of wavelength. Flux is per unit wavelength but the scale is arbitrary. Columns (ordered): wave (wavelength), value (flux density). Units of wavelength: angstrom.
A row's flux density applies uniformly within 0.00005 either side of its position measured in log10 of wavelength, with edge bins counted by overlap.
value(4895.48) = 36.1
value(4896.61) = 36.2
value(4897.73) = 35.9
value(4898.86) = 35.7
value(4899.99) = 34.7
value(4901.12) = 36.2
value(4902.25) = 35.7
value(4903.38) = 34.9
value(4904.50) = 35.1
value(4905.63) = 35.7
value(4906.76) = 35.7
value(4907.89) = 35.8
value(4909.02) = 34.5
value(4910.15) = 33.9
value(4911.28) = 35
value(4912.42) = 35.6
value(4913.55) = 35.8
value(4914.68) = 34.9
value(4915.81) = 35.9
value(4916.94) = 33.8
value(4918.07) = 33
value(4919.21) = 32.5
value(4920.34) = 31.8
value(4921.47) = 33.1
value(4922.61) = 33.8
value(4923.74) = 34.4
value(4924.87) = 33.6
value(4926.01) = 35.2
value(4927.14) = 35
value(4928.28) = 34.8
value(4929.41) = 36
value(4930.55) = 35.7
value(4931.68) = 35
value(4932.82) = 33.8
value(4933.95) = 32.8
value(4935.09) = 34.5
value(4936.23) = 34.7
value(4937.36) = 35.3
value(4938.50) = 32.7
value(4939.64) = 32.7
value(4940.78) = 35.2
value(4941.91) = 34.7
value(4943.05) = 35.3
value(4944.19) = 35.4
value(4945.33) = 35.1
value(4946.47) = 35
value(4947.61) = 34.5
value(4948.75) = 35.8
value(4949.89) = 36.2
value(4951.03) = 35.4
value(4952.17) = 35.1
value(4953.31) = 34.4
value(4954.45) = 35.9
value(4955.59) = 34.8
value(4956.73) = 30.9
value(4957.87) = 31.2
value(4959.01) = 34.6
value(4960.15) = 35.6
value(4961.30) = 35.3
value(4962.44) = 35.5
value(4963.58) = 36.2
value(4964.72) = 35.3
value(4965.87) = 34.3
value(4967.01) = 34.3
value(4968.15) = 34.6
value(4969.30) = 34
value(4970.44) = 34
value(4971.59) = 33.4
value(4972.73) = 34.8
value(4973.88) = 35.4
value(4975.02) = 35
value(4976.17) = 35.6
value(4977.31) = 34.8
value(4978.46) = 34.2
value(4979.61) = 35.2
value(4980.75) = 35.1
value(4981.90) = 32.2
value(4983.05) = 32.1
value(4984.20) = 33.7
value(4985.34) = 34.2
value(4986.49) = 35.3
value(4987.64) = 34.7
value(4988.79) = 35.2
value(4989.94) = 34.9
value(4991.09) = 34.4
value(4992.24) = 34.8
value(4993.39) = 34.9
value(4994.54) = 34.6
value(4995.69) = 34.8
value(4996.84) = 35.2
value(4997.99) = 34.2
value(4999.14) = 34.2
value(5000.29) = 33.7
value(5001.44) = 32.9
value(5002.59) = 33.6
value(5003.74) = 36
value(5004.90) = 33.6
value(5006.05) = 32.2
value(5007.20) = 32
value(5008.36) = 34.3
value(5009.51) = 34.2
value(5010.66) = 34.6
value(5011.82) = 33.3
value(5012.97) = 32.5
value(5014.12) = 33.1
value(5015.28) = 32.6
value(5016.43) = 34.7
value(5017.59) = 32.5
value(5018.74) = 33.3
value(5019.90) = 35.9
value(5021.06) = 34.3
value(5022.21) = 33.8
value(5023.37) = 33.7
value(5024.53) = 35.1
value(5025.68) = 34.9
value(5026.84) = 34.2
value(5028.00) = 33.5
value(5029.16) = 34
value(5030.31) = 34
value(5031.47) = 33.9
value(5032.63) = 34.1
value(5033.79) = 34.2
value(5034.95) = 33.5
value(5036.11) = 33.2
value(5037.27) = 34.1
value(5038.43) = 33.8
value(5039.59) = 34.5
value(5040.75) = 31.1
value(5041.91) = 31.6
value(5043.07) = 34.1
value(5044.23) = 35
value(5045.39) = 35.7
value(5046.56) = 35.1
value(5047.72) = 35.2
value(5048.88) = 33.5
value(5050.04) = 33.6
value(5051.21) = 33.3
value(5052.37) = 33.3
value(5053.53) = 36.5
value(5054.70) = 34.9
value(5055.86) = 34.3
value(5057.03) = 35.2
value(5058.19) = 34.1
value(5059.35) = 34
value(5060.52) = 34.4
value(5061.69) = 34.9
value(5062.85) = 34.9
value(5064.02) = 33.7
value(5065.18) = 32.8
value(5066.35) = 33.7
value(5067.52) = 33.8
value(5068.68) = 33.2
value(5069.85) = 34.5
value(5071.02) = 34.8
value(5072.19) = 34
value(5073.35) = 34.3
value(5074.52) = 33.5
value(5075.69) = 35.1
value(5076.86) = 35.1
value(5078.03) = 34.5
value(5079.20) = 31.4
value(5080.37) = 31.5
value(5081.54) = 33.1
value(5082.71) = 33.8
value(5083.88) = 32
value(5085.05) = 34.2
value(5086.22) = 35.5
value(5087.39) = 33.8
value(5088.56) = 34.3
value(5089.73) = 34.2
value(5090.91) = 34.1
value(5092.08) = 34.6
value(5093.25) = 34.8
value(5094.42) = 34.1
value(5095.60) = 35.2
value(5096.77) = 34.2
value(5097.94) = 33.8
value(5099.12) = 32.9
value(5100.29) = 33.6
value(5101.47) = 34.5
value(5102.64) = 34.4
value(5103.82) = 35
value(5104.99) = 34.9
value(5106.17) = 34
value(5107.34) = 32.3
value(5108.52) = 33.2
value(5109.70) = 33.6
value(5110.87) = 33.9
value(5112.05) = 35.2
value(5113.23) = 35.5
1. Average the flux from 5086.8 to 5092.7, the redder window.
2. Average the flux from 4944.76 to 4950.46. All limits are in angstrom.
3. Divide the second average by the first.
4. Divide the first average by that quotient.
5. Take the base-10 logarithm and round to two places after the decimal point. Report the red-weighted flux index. 1.52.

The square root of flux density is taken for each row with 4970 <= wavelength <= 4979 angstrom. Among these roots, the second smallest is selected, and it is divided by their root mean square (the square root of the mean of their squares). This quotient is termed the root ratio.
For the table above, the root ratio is 0.99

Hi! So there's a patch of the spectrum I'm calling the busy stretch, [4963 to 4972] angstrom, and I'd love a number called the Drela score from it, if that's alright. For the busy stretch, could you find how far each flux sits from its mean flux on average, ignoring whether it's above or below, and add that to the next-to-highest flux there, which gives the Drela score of 35.9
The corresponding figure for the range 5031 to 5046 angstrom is 35.9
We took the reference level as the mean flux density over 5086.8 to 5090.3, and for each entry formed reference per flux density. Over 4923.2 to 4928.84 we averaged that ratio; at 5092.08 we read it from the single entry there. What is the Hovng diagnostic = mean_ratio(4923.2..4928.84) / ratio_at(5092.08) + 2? 3.000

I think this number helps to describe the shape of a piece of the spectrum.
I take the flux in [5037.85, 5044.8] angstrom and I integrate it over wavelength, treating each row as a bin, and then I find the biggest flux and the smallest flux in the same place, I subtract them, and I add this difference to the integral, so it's 236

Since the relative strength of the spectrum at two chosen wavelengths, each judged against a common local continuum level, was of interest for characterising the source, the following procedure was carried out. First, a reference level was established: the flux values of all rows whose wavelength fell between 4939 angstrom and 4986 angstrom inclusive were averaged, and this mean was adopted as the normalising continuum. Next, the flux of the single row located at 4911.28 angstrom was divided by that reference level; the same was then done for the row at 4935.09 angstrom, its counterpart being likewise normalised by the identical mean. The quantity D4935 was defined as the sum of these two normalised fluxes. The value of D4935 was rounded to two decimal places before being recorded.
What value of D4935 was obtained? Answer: 2.01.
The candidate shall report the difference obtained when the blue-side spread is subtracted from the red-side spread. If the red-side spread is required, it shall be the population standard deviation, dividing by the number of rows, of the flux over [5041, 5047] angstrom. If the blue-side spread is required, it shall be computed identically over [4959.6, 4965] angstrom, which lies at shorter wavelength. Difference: 1.1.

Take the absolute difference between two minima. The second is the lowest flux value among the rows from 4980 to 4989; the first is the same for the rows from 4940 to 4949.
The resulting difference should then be 2.4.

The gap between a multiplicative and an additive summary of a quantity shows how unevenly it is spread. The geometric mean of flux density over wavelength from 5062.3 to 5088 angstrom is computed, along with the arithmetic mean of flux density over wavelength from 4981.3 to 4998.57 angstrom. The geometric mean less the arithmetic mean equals -0.6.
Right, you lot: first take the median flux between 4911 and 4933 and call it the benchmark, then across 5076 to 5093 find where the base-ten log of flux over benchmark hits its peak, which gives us 5086.22 angstrom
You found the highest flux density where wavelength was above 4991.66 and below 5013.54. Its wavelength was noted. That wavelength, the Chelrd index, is 5003.74 angstrom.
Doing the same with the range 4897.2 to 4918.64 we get 4901.12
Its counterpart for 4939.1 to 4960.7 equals 4949.89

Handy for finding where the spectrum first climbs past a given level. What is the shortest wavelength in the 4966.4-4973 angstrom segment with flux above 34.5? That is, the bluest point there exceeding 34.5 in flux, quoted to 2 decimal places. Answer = 4968.15 angstrom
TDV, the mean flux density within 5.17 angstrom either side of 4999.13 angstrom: 34.4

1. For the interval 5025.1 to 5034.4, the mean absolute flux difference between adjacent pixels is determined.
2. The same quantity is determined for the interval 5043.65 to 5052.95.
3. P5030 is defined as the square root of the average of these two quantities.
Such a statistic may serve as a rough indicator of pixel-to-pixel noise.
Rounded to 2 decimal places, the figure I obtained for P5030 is 0.64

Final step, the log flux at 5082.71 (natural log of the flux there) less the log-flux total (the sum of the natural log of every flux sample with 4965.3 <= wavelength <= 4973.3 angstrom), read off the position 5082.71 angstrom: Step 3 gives -21.2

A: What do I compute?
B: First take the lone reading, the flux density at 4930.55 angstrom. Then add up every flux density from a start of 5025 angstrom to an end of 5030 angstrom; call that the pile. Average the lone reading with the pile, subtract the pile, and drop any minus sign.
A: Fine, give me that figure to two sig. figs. 50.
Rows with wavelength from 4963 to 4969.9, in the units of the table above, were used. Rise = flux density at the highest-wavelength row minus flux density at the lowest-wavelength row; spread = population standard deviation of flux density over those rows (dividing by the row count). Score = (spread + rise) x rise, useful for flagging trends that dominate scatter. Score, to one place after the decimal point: 3.2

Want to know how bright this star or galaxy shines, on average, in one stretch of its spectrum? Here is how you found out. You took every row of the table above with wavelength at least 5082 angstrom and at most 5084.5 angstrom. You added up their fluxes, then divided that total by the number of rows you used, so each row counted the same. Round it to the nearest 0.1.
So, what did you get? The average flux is 32.9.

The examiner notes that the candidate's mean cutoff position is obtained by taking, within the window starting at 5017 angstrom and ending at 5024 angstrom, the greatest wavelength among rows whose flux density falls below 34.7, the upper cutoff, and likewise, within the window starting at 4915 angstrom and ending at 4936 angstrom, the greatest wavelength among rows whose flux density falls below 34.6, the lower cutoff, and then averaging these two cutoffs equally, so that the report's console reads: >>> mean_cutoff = 4979.2 angstrom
